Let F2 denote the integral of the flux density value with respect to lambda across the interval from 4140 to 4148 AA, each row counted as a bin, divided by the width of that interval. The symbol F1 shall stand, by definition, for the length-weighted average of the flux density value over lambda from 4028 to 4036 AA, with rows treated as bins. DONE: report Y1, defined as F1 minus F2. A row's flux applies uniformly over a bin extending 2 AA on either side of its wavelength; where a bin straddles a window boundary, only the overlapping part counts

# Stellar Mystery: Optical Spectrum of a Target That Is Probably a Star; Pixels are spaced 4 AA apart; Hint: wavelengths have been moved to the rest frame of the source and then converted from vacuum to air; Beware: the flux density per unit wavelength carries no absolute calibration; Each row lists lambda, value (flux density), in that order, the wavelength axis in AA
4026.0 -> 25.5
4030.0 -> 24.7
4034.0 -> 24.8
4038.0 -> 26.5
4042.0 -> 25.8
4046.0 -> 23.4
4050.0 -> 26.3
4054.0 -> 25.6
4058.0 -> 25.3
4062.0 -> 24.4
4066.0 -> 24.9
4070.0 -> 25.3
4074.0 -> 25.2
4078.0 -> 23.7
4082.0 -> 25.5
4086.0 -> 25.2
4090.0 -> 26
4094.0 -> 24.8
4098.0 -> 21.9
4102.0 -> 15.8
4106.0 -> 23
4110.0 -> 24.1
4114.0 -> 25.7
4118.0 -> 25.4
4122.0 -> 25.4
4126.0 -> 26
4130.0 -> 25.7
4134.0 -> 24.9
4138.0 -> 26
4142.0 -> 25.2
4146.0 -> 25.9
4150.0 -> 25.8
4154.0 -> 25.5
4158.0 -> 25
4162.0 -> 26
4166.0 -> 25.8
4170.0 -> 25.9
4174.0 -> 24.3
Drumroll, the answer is -0.8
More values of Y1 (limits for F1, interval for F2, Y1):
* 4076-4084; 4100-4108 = 5.2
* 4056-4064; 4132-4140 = -0.6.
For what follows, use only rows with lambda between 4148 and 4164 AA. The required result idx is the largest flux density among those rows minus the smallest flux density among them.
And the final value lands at 1.0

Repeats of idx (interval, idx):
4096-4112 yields 8.3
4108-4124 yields 1.6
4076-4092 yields 2.3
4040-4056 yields 2.9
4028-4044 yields 1.8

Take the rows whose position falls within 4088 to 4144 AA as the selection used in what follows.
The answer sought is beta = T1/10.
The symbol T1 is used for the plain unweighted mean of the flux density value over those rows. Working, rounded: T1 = 24.3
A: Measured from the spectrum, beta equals 2.43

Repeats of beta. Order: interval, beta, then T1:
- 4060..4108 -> 2.38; 23.8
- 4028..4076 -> 2.52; 25.2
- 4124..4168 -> 2.56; 25.6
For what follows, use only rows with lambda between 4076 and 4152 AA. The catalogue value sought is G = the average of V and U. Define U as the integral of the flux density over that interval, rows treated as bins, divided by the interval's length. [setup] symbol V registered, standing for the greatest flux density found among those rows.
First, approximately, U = 24.5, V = 26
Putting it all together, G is 25.3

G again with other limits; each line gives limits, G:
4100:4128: 24.8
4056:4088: 25.2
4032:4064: 25.9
